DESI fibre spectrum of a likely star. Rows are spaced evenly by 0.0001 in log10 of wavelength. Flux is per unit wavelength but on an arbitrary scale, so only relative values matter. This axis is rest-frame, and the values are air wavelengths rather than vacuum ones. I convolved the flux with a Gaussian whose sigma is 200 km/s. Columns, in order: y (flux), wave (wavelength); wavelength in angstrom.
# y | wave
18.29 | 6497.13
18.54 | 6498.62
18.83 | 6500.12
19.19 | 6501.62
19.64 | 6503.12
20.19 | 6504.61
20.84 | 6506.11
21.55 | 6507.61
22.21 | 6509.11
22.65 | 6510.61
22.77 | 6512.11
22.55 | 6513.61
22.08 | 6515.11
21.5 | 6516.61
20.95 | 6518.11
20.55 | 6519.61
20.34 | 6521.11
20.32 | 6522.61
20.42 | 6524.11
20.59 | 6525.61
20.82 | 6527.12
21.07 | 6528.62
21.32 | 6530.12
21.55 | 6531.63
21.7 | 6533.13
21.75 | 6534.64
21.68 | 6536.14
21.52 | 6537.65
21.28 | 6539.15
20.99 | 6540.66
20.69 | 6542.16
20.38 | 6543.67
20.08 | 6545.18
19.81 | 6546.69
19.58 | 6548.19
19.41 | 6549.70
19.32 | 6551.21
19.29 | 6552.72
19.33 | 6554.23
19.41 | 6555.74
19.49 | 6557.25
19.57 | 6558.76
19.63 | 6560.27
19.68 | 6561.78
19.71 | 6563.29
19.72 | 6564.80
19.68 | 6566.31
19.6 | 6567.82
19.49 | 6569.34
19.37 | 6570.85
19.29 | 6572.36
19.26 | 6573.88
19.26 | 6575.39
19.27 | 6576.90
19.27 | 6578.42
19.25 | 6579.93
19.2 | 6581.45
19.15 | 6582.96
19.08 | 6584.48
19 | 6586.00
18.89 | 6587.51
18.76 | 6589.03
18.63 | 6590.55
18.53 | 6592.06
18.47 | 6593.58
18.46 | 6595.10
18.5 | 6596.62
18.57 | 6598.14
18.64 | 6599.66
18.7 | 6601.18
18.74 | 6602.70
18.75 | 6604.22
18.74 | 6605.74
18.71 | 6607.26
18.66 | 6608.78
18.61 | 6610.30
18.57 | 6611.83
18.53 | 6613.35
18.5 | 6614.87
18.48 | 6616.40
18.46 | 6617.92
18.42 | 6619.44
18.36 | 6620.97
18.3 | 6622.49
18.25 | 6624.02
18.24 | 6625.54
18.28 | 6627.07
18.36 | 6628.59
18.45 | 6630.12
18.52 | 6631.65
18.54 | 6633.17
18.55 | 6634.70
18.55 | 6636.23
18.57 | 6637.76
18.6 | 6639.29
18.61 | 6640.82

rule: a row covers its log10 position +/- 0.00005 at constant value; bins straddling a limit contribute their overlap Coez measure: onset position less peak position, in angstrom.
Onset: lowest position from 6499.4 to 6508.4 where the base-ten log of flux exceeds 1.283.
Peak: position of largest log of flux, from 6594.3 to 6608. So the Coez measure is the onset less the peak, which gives -102.6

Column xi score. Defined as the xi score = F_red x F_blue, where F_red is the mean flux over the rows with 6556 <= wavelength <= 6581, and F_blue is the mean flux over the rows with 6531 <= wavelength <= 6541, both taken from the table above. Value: 419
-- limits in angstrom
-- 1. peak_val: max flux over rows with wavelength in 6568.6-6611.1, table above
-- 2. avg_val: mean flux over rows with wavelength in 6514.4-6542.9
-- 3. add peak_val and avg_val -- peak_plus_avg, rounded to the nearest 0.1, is 40.6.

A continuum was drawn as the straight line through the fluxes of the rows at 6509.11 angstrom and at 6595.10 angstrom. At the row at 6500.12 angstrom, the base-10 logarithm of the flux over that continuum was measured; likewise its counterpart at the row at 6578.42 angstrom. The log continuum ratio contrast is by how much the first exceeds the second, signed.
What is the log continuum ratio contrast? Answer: -0.081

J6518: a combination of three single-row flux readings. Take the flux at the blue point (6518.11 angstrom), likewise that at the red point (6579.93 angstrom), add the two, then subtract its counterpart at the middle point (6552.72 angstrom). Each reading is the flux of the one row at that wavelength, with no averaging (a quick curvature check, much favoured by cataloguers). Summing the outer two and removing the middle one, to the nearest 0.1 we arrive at 20.9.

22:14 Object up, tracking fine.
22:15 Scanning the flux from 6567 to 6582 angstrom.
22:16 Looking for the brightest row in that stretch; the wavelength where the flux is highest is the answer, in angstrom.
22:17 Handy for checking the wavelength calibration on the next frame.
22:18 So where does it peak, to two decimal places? 6567.82 angstrom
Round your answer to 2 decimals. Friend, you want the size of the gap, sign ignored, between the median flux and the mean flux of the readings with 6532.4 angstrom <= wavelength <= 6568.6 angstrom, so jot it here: 0.44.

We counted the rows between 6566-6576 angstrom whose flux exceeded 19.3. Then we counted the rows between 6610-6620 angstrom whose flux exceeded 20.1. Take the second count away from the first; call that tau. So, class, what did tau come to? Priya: 4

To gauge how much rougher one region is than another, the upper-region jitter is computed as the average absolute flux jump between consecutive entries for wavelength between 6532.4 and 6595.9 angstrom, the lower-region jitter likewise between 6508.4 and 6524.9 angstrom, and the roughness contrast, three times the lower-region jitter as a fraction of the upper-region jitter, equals 9.1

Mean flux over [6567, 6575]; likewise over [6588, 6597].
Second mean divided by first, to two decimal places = 0.96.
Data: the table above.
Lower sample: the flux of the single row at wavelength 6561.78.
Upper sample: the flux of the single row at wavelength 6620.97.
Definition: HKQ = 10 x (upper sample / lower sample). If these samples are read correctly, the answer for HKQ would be 9.3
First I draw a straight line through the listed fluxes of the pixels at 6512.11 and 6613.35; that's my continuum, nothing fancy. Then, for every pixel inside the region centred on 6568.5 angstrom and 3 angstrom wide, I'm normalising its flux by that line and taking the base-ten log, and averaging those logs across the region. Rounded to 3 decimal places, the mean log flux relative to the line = -0.019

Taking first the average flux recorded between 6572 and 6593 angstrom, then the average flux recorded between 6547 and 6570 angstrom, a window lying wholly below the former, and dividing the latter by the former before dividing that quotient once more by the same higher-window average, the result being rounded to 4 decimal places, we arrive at 0.0538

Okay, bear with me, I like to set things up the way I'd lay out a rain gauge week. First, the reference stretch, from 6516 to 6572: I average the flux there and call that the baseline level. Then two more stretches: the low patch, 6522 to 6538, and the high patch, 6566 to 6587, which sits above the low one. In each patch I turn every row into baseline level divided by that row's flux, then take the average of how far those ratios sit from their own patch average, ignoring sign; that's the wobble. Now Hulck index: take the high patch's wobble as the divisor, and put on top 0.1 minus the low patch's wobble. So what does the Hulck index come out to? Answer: 10.7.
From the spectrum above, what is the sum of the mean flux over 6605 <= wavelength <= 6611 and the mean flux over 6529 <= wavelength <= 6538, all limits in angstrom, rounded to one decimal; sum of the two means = 40.3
